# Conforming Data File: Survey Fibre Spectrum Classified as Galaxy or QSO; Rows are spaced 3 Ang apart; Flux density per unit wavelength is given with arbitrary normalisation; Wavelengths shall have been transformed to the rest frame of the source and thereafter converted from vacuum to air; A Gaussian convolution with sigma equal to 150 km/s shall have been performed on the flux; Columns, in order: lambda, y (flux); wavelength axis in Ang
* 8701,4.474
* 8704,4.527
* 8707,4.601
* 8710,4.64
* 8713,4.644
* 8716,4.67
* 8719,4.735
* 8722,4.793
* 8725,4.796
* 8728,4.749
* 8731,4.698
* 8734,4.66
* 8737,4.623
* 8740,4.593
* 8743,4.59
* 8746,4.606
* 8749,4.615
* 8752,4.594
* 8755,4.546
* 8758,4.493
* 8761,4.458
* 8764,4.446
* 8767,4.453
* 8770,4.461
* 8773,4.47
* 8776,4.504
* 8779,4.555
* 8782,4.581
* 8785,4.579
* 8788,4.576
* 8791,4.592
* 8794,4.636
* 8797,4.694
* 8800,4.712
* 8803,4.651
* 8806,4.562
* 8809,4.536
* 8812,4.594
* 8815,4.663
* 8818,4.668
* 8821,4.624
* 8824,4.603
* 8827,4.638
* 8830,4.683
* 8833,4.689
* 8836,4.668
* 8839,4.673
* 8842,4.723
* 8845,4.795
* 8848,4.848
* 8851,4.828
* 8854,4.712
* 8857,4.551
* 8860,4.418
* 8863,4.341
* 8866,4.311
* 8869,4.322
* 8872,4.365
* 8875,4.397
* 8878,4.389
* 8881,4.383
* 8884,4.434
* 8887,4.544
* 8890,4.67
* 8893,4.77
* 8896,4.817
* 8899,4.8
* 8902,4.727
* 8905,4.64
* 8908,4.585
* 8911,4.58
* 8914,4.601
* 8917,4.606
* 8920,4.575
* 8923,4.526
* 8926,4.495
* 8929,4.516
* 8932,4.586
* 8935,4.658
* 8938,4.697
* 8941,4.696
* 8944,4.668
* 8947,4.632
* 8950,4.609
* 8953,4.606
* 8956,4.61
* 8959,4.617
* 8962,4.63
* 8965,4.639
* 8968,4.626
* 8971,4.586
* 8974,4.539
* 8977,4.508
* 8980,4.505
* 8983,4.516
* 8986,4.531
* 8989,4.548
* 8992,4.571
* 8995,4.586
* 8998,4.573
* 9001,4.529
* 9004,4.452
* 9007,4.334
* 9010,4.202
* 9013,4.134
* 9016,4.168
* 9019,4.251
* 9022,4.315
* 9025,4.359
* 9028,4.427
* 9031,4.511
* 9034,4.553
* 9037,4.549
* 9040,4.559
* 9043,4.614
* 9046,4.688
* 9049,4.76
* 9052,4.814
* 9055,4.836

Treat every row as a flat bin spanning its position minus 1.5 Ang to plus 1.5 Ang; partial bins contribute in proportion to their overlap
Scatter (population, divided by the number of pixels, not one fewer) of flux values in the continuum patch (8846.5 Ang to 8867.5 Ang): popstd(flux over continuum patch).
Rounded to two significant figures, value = 0.21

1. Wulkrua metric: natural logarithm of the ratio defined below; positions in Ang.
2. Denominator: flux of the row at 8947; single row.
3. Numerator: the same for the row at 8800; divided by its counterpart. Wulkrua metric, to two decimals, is 0.02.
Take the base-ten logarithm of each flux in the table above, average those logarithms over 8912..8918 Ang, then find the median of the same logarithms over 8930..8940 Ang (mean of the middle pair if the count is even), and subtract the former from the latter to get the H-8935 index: 0.005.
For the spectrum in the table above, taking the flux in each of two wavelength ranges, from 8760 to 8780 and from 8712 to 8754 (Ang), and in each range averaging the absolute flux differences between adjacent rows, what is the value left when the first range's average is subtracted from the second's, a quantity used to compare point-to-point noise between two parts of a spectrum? 0.011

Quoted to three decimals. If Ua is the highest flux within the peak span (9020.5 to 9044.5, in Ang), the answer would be 4.614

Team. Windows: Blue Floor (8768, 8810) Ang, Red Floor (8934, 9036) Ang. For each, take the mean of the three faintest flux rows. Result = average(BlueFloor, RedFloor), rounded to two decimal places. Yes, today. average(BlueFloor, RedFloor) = 4.32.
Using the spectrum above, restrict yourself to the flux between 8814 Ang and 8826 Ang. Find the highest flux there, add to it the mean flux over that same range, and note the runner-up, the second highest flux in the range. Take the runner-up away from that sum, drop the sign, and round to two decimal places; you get 4.64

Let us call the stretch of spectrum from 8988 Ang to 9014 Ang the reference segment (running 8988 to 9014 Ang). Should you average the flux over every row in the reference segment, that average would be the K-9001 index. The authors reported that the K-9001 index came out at 4.44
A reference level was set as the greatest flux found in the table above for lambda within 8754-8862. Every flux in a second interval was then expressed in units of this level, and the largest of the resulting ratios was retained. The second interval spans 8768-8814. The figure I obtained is 0.972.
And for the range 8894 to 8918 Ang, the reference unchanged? 0.994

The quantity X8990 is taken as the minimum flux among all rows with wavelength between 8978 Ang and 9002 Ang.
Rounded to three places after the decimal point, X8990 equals 4.505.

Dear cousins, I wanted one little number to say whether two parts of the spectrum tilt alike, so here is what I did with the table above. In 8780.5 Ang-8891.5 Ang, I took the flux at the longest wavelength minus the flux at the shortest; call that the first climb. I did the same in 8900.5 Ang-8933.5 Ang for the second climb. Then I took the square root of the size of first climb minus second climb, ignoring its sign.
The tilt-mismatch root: 0.48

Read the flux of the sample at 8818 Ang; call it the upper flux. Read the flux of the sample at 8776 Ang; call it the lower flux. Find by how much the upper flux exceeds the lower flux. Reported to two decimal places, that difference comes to 0.16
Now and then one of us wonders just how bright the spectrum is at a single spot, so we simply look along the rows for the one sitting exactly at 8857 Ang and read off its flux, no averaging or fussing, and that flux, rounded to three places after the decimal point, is 4.551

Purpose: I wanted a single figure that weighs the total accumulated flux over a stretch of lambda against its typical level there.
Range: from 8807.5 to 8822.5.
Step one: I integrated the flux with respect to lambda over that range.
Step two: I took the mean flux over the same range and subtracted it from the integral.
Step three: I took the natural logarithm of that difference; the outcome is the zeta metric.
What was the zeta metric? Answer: 4.17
